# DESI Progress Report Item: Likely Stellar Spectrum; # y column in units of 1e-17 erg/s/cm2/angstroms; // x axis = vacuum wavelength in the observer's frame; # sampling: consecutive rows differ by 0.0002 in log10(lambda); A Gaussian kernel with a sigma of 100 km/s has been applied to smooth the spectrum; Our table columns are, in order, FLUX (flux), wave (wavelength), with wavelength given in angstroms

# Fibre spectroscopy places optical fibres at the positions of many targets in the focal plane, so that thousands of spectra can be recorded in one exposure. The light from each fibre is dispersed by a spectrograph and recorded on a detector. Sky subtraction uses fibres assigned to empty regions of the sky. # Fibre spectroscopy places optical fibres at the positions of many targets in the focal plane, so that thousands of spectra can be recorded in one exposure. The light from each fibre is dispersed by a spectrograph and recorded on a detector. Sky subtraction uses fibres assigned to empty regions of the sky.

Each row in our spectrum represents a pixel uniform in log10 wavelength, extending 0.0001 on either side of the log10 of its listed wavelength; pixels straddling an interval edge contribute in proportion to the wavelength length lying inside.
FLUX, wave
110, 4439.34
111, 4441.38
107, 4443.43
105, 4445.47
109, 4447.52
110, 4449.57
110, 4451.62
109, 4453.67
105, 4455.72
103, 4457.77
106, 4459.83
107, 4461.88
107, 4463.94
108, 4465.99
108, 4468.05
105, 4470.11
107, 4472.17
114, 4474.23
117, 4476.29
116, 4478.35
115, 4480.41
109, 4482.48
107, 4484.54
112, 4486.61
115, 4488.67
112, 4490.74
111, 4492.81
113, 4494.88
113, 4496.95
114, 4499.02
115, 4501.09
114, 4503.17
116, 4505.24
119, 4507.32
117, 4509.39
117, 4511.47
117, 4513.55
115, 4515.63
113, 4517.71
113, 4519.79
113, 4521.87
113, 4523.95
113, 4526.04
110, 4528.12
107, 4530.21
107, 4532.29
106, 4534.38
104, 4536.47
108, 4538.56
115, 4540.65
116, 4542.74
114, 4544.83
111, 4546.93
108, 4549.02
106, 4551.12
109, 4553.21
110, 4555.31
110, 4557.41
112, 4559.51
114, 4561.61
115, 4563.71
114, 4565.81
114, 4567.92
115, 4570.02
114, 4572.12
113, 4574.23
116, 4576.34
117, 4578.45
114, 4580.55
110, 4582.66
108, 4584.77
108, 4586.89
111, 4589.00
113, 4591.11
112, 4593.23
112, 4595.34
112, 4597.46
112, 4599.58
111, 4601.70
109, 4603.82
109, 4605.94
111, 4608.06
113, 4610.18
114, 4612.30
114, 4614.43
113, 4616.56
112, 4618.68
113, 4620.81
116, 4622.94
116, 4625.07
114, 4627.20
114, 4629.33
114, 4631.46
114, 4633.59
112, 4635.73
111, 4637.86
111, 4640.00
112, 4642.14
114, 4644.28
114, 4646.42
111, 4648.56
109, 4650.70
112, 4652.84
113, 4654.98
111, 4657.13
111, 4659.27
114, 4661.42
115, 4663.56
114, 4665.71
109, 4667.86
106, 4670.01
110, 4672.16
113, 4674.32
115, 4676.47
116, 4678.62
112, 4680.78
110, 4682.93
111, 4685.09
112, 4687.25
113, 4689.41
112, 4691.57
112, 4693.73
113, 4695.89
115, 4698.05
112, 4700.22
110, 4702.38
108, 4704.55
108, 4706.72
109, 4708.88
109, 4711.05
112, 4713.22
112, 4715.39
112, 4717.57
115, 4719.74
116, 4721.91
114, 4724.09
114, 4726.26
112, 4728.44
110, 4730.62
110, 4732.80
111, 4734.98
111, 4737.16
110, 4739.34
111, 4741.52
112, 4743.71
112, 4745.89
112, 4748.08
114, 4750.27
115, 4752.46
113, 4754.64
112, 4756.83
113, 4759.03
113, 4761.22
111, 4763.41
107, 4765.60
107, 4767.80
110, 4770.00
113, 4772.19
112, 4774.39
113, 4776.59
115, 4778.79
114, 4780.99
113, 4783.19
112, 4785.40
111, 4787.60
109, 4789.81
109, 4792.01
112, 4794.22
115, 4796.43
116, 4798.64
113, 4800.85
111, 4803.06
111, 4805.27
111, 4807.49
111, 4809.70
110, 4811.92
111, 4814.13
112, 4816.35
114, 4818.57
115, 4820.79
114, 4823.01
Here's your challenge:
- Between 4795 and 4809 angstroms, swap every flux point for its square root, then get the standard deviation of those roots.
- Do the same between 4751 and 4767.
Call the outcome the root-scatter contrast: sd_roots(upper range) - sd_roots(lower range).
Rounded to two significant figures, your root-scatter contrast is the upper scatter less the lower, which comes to -0.015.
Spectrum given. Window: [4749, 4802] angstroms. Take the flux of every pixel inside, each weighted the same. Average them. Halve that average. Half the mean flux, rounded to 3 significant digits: 56.1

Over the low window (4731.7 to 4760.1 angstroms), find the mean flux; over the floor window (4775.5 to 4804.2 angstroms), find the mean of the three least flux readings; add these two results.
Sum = 221.7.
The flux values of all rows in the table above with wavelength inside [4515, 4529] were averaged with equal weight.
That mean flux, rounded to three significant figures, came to 113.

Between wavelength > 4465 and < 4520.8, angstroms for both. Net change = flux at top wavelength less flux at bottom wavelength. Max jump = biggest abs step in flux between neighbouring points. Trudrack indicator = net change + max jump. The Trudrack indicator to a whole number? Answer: 12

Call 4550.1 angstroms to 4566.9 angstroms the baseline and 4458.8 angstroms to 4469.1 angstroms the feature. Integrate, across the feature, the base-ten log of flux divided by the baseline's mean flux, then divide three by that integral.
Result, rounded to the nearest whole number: -18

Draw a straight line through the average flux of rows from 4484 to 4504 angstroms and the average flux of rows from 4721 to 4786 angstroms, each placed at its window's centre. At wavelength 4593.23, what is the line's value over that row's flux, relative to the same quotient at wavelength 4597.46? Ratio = 1.000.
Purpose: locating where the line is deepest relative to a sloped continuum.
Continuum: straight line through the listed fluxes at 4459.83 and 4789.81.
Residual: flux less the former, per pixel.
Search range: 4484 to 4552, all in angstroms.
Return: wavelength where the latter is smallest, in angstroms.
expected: 4536.47 angstroms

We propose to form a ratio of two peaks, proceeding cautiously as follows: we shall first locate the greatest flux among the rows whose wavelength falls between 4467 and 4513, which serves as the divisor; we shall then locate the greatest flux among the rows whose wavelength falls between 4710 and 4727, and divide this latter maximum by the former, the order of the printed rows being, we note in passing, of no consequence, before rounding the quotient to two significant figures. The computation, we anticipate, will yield 0.97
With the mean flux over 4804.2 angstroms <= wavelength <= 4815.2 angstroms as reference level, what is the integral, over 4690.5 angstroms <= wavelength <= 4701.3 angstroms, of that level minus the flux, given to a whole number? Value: -22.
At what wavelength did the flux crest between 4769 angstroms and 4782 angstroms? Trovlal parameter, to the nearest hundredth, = 4778.79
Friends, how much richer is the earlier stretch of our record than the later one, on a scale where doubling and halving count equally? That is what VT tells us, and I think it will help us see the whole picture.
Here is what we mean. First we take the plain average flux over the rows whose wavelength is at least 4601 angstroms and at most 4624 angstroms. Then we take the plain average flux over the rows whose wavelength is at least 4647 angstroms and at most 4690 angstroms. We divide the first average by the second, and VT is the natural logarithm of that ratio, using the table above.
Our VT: 0.004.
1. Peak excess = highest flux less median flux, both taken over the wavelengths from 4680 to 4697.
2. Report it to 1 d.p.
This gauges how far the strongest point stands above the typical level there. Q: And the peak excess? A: 1.0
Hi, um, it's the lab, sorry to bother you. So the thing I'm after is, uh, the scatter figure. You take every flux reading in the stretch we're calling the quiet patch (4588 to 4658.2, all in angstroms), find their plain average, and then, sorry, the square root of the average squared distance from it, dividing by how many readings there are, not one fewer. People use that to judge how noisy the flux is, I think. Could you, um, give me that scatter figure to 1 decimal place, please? 1.7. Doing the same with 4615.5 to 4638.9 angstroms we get 1.5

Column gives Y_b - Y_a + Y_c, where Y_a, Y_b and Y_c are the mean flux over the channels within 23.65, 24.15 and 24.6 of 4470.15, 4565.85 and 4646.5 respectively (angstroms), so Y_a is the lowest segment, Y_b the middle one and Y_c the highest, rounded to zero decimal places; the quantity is 115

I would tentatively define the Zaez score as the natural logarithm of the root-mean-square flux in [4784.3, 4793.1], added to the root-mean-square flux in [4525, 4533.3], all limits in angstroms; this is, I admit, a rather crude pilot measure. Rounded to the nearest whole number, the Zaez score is 114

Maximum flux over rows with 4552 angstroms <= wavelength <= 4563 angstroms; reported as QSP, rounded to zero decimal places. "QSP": 114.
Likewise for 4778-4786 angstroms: 115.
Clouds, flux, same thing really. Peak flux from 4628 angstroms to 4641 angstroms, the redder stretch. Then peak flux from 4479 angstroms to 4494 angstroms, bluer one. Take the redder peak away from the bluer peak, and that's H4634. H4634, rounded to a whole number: 1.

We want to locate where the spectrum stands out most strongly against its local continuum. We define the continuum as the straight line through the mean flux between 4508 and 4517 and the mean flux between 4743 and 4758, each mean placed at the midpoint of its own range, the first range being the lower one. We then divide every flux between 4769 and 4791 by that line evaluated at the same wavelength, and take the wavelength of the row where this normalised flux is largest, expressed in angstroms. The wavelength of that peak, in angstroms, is 4778.79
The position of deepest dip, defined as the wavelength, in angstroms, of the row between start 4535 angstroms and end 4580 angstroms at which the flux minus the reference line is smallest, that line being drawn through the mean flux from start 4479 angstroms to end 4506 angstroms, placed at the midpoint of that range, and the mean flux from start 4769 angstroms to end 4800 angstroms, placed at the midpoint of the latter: 4536.47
